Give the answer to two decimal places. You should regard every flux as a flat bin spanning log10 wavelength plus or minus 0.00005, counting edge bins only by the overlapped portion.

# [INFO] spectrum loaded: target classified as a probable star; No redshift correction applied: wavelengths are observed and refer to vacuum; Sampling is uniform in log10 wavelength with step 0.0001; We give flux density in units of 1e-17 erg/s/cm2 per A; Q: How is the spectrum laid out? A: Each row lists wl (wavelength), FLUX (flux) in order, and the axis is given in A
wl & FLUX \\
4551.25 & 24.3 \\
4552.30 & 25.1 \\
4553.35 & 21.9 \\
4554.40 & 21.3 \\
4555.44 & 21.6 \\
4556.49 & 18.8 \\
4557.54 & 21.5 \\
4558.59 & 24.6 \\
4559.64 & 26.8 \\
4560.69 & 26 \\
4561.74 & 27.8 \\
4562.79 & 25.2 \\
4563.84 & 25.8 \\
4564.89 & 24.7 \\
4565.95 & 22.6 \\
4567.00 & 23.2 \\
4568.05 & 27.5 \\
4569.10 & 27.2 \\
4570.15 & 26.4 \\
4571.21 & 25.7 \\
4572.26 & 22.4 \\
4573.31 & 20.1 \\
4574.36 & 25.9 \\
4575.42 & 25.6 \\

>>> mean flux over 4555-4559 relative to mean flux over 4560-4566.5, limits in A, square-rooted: 0.92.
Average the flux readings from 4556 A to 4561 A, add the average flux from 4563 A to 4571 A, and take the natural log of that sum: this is 3.89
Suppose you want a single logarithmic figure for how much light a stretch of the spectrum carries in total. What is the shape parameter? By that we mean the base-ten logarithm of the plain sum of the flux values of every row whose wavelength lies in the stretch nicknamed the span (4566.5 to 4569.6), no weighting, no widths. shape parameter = 1.89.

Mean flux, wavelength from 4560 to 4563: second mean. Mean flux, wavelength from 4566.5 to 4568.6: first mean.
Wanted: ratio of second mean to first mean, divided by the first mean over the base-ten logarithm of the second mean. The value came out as 0.0582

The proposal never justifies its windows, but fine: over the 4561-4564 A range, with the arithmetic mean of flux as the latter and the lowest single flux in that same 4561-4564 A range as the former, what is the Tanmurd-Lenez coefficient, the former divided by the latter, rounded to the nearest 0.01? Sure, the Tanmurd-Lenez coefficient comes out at 0.96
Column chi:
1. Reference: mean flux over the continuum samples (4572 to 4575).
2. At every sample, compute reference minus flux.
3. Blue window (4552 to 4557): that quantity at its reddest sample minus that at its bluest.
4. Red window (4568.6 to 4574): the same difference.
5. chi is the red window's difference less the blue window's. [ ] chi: 0.8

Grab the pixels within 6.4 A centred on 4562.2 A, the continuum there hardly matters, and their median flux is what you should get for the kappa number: 25.9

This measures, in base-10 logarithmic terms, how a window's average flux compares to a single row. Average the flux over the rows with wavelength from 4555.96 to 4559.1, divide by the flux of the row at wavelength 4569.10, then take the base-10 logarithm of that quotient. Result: -0.10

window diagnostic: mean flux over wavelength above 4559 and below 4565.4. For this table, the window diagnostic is 26.0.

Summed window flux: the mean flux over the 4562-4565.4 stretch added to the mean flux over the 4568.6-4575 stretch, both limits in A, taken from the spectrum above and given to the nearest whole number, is 50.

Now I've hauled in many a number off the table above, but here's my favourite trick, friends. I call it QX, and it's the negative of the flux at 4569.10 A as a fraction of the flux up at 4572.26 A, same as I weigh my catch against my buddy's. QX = -1.2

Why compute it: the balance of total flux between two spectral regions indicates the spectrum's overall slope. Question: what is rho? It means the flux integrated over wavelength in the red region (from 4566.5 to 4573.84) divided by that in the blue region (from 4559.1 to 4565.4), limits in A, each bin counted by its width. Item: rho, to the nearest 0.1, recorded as 1.1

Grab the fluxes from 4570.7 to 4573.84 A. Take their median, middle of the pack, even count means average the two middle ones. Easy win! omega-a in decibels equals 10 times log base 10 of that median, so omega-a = 13.5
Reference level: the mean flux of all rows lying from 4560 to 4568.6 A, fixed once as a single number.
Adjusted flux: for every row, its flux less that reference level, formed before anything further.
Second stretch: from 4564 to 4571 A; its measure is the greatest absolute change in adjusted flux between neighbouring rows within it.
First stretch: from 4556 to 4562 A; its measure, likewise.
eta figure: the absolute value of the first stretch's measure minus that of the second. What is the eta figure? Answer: 1.2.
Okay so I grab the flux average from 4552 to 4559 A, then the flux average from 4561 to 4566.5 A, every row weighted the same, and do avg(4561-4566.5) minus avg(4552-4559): 3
